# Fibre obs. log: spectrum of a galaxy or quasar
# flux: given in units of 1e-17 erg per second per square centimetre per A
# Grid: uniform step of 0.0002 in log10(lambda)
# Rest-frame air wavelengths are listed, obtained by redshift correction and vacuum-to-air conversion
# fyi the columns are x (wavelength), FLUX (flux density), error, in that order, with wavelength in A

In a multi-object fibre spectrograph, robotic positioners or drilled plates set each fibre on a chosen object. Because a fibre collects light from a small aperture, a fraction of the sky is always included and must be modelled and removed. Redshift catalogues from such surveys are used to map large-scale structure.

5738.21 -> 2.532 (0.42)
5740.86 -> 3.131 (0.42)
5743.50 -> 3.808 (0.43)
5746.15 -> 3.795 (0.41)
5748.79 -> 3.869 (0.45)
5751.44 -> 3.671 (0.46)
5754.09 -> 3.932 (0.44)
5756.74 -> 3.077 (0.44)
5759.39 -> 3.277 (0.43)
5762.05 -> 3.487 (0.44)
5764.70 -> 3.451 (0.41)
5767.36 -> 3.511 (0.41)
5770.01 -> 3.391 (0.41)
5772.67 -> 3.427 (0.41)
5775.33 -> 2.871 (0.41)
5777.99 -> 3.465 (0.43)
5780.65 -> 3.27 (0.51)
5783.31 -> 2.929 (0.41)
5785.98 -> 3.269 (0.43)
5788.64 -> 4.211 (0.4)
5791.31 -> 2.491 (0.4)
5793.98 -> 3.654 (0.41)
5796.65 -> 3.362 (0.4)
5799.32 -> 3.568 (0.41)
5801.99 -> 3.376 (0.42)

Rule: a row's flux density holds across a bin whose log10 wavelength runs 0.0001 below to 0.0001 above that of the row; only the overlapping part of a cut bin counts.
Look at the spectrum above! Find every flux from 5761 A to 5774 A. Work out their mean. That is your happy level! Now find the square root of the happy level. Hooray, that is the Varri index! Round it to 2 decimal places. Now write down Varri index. 1.86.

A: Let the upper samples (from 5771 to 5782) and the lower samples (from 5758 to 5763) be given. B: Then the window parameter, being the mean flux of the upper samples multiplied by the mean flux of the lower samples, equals 11.0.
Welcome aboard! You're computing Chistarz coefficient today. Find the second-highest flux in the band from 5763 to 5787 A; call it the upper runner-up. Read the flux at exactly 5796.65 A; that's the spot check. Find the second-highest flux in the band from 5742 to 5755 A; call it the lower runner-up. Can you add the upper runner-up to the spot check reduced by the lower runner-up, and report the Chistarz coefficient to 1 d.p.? 3.0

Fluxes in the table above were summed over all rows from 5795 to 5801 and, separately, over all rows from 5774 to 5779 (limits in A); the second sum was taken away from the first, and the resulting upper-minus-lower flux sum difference 0.6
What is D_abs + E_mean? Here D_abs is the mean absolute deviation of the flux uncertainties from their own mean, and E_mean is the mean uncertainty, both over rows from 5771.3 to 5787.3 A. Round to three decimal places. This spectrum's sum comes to 0.459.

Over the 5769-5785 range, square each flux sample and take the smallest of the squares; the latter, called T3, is 8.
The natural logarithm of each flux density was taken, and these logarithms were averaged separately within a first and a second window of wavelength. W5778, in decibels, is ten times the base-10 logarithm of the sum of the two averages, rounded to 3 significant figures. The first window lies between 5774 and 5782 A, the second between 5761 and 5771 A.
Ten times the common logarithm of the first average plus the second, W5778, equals 3.81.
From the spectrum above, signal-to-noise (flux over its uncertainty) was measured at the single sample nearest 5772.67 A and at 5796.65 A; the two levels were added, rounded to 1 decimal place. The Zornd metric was 16.8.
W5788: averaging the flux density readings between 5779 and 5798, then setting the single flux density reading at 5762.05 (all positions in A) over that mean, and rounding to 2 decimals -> 1.05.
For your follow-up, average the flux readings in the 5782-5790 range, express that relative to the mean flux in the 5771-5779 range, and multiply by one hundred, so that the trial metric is 107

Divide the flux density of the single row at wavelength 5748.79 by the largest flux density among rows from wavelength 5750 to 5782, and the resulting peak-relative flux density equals 0.98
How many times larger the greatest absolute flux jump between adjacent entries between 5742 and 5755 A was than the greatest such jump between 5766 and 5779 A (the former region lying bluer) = 0.44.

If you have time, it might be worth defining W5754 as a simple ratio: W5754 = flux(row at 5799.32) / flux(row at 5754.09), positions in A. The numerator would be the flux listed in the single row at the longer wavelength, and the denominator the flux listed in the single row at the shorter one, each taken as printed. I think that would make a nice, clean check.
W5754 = 0.91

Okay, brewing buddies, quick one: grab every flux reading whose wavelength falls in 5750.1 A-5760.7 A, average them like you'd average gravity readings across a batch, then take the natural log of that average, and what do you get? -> 1.25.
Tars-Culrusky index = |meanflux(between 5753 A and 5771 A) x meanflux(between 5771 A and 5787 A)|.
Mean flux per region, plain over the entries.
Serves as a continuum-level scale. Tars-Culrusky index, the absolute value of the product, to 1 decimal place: 11.0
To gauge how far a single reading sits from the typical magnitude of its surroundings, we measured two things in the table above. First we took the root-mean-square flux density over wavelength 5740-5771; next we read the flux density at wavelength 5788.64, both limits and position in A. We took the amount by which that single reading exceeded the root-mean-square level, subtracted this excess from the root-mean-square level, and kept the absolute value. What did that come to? 2.9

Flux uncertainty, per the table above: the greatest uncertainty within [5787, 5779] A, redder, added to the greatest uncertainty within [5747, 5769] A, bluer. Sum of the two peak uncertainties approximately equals 0.970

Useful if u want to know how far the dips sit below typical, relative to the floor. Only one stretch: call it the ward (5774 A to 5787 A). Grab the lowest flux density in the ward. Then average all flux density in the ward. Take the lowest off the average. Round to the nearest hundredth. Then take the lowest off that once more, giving -2.58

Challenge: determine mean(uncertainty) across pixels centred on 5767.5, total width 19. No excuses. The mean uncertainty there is 0.417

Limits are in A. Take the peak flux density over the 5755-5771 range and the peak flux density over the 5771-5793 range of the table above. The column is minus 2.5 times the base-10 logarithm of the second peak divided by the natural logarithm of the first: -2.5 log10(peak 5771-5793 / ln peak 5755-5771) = -1.31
